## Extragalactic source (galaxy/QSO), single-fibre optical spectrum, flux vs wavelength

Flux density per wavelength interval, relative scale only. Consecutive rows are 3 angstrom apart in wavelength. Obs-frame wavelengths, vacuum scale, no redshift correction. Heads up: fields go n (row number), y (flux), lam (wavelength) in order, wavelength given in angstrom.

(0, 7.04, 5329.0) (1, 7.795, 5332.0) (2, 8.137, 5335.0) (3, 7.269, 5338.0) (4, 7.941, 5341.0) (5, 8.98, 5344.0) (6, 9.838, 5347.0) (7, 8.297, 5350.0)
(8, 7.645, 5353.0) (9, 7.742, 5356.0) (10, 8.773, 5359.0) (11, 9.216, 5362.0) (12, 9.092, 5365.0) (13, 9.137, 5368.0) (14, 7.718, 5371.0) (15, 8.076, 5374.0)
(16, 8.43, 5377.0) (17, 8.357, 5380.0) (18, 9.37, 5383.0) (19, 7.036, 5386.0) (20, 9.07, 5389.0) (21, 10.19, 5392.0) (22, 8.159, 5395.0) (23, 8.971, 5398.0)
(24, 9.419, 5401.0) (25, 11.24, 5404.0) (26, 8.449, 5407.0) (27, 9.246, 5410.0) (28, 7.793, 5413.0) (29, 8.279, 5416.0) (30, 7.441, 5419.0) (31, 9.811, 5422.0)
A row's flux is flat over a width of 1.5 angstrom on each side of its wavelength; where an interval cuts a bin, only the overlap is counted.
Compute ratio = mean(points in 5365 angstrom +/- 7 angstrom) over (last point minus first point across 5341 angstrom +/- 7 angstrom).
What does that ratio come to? 5.2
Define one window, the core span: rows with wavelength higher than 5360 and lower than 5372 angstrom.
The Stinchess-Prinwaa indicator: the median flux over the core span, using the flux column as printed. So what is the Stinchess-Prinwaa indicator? 9.1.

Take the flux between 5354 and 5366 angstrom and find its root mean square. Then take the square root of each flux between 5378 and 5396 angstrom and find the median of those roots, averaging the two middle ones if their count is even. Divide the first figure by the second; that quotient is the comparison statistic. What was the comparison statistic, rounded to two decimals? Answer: 2.96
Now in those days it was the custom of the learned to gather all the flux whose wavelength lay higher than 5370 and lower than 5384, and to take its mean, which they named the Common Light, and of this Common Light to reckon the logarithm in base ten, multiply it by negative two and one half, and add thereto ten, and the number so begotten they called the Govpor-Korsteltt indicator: 7.69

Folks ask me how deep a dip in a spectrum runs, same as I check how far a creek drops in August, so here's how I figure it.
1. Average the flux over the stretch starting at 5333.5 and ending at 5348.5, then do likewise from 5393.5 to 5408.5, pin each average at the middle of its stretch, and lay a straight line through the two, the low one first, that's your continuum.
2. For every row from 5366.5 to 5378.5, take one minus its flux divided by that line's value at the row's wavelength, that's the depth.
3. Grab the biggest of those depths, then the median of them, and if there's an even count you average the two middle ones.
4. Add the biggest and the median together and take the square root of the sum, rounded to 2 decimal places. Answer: 0.45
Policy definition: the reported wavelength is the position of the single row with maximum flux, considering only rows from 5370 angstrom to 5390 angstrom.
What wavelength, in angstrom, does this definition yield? 5383.0 angstrom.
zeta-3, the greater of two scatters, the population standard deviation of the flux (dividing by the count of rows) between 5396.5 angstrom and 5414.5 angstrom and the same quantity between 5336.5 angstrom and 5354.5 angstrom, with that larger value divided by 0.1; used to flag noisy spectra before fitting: 10.7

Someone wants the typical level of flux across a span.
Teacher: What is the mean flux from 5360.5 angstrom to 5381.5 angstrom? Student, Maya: 8.58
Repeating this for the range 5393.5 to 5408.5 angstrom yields 9.25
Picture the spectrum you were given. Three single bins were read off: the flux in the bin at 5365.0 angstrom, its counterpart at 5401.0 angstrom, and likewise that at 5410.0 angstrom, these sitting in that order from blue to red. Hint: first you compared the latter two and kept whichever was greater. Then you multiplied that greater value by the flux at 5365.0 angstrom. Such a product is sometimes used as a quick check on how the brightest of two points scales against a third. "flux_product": 86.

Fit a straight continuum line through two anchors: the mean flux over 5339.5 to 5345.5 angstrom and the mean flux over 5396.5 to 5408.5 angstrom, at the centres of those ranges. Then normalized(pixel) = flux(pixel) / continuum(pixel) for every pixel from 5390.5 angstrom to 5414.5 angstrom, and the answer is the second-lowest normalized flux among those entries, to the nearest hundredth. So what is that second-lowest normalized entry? 0.87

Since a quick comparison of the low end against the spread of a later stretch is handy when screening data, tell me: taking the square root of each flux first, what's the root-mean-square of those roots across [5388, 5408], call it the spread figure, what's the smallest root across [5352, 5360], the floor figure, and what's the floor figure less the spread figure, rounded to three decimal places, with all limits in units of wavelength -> -0.294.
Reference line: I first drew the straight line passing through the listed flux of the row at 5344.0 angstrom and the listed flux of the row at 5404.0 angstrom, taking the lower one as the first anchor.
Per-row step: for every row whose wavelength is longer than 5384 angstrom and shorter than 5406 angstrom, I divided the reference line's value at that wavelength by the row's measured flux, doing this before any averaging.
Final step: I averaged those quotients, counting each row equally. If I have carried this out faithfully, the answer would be 1.21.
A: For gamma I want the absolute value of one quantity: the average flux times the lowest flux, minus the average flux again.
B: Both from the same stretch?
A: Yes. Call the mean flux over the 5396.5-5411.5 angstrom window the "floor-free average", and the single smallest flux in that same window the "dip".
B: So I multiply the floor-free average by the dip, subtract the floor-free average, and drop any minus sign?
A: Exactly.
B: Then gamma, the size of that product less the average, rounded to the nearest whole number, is 71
